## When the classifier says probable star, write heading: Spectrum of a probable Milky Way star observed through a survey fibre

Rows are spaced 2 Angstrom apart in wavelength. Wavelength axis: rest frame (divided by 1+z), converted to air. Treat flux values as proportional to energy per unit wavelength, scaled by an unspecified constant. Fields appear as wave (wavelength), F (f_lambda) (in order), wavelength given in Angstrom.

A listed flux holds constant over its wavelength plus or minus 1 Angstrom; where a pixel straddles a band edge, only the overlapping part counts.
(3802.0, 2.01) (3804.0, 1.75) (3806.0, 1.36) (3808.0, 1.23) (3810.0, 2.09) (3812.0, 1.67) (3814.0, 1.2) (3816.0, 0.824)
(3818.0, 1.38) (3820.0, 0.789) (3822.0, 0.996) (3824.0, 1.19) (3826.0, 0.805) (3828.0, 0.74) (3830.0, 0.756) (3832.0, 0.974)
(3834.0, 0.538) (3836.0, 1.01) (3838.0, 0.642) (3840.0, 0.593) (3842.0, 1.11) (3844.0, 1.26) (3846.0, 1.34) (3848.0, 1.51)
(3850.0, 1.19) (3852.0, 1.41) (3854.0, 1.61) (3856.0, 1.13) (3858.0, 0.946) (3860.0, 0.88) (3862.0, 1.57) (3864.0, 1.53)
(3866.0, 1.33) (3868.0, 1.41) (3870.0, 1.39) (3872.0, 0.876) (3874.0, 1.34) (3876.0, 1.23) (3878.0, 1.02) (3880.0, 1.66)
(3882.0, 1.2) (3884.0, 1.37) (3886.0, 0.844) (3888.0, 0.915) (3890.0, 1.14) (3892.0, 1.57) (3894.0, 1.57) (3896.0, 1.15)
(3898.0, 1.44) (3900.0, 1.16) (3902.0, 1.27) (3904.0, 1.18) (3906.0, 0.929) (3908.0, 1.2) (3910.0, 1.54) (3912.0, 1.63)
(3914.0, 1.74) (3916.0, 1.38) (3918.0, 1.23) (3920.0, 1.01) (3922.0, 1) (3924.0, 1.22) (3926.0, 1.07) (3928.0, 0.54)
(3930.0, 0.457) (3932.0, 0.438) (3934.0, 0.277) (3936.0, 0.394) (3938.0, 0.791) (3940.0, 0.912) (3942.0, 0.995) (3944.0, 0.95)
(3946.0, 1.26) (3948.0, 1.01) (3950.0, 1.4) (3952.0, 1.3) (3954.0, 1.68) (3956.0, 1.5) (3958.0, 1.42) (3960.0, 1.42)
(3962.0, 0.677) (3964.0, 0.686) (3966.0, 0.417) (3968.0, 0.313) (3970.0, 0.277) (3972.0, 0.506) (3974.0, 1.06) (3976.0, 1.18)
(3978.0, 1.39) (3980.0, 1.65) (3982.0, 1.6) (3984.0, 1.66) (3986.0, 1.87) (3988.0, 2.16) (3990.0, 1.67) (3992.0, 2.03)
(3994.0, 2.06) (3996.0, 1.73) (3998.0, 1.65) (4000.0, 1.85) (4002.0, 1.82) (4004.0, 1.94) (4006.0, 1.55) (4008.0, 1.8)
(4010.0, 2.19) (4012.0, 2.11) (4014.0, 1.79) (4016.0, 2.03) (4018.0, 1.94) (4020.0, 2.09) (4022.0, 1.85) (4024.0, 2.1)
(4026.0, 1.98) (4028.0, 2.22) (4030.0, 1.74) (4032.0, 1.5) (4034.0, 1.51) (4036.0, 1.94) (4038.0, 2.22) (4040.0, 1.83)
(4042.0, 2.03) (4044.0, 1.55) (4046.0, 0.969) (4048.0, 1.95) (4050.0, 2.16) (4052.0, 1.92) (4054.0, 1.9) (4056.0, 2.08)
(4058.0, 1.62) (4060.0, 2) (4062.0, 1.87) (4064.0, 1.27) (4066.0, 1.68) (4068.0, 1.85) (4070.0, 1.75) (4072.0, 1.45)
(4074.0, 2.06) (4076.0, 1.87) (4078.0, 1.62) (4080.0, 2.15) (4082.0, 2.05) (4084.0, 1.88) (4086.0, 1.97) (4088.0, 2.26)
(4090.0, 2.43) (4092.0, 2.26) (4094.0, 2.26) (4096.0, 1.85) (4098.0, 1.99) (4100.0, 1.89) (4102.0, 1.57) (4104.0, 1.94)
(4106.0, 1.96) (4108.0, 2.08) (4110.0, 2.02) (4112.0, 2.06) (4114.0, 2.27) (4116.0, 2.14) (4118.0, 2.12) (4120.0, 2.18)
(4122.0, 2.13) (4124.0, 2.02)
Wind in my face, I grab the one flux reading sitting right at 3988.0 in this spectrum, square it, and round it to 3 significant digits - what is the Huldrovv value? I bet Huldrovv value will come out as 4.67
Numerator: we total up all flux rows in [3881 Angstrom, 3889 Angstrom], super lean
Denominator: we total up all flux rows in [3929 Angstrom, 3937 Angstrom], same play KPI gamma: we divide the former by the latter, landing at 2.8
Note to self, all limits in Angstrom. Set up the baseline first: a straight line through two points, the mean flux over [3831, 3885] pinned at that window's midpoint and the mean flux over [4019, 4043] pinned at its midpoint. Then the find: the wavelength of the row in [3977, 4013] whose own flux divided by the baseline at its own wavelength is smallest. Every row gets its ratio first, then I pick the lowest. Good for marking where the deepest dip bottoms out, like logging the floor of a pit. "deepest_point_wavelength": 3978.0 Angstrom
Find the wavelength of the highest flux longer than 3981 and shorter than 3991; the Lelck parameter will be 3988.0 Angstrom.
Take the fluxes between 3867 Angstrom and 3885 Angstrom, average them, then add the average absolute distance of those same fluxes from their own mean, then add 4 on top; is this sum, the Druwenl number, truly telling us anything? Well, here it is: 5.5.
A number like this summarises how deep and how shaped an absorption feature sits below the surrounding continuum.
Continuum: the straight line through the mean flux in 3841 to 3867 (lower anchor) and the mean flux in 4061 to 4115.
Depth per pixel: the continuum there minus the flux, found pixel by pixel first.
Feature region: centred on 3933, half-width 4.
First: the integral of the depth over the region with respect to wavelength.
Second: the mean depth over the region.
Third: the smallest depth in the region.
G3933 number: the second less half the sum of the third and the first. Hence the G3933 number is -3.9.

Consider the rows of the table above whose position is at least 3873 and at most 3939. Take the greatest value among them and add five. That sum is 6.74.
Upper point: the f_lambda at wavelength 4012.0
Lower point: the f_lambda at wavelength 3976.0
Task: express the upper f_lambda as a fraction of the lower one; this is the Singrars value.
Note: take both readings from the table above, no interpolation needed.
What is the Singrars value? 1.8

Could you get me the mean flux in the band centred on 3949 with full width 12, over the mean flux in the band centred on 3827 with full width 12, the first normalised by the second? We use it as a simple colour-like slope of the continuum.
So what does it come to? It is 1.4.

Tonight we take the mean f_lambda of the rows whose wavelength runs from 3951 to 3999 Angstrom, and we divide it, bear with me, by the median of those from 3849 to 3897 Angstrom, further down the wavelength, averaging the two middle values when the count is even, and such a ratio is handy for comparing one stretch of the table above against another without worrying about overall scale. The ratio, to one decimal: 1.0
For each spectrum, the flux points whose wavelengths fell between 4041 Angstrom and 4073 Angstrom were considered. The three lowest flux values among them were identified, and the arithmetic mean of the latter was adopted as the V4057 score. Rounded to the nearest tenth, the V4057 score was 1.2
